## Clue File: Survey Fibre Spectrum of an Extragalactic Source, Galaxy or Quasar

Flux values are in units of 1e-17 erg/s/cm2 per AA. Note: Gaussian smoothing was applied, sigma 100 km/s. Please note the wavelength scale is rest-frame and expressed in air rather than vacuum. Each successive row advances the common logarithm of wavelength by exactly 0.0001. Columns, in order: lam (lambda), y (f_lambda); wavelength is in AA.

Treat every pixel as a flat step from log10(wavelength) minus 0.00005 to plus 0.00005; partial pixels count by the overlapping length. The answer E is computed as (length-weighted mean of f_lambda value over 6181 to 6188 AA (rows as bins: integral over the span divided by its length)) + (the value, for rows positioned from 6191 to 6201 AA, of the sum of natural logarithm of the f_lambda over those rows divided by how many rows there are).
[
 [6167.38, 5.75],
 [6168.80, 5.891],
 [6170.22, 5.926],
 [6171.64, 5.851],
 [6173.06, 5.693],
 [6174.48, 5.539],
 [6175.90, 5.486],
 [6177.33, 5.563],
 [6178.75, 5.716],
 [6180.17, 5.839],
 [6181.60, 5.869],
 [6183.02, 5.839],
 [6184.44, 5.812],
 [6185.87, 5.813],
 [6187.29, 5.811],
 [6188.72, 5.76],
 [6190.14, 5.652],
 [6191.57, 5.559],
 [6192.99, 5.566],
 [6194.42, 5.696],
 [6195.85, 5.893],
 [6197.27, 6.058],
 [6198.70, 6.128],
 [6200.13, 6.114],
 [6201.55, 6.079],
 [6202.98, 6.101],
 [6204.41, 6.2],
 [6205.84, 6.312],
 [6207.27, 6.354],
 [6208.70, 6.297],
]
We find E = 7.60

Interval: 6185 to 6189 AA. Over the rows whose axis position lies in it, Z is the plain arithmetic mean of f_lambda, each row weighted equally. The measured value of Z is 5.79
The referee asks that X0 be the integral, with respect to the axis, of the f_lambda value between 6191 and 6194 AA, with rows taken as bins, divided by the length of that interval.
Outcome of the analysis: 5.6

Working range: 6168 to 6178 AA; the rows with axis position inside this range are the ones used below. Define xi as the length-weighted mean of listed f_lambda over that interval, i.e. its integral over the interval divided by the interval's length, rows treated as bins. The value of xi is 5.71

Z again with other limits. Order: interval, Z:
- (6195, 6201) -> 6.05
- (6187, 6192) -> 5.70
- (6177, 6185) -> 5.77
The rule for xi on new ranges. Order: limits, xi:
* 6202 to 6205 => 6.14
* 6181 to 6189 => 5.82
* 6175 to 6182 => 5.68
